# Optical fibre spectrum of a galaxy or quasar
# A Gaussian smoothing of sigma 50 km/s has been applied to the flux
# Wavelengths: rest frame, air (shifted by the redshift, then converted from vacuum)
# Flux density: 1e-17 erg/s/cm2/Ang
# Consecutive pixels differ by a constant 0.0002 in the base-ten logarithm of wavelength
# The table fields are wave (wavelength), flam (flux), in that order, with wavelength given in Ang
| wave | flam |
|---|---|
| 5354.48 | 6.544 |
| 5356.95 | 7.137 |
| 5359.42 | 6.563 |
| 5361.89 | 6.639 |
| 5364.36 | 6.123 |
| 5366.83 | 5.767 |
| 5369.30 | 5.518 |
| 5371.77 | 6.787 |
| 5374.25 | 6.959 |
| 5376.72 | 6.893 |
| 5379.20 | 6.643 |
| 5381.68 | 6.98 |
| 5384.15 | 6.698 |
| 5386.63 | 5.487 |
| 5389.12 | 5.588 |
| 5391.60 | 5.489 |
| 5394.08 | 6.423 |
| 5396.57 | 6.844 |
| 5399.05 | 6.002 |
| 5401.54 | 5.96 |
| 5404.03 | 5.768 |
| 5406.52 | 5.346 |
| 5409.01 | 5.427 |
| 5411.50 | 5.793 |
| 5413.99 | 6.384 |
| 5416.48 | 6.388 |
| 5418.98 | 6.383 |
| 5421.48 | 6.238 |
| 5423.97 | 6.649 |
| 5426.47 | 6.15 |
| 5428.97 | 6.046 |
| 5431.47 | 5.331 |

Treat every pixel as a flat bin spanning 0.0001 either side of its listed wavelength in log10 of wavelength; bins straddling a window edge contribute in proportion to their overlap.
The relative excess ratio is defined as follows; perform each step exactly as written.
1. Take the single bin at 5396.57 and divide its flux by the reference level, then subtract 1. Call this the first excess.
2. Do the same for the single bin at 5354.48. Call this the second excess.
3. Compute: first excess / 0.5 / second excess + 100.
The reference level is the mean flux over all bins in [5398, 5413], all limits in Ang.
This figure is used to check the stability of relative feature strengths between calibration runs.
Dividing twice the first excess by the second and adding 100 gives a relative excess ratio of 103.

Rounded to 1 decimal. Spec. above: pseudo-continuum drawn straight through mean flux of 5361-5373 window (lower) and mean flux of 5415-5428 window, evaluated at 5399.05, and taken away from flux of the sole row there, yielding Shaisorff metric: -0.3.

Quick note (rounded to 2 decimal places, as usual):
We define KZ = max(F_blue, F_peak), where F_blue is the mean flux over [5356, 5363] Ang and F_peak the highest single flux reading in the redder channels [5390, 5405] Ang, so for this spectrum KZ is 6.84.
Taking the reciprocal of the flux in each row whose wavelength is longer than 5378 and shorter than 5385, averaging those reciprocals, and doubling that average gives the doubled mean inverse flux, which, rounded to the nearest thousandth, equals 0.295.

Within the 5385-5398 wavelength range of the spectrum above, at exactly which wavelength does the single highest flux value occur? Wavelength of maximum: 5396.57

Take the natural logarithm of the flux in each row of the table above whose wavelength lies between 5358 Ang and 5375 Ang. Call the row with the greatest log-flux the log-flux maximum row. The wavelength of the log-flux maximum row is 5374.25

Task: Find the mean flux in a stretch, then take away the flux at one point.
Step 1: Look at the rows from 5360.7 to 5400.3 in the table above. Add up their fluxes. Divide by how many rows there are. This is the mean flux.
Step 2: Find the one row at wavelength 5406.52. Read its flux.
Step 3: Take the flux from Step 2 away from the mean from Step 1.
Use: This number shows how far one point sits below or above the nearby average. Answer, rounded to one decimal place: 1.0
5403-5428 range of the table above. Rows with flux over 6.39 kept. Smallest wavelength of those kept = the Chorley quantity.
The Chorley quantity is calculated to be 5423.97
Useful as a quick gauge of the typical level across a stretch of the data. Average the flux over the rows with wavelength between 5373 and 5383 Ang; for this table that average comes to 6.9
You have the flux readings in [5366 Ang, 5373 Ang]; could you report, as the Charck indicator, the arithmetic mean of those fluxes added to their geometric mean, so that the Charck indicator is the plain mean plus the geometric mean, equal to 12.0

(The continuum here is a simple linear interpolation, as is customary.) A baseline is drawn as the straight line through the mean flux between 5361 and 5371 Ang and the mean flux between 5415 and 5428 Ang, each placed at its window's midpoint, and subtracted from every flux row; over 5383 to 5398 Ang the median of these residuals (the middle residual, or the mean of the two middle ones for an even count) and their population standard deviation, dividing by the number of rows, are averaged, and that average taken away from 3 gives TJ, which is 2.80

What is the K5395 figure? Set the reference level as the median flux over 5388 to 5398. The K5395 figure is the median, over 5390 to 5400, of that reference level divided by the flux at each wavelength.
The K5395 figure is 0.97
